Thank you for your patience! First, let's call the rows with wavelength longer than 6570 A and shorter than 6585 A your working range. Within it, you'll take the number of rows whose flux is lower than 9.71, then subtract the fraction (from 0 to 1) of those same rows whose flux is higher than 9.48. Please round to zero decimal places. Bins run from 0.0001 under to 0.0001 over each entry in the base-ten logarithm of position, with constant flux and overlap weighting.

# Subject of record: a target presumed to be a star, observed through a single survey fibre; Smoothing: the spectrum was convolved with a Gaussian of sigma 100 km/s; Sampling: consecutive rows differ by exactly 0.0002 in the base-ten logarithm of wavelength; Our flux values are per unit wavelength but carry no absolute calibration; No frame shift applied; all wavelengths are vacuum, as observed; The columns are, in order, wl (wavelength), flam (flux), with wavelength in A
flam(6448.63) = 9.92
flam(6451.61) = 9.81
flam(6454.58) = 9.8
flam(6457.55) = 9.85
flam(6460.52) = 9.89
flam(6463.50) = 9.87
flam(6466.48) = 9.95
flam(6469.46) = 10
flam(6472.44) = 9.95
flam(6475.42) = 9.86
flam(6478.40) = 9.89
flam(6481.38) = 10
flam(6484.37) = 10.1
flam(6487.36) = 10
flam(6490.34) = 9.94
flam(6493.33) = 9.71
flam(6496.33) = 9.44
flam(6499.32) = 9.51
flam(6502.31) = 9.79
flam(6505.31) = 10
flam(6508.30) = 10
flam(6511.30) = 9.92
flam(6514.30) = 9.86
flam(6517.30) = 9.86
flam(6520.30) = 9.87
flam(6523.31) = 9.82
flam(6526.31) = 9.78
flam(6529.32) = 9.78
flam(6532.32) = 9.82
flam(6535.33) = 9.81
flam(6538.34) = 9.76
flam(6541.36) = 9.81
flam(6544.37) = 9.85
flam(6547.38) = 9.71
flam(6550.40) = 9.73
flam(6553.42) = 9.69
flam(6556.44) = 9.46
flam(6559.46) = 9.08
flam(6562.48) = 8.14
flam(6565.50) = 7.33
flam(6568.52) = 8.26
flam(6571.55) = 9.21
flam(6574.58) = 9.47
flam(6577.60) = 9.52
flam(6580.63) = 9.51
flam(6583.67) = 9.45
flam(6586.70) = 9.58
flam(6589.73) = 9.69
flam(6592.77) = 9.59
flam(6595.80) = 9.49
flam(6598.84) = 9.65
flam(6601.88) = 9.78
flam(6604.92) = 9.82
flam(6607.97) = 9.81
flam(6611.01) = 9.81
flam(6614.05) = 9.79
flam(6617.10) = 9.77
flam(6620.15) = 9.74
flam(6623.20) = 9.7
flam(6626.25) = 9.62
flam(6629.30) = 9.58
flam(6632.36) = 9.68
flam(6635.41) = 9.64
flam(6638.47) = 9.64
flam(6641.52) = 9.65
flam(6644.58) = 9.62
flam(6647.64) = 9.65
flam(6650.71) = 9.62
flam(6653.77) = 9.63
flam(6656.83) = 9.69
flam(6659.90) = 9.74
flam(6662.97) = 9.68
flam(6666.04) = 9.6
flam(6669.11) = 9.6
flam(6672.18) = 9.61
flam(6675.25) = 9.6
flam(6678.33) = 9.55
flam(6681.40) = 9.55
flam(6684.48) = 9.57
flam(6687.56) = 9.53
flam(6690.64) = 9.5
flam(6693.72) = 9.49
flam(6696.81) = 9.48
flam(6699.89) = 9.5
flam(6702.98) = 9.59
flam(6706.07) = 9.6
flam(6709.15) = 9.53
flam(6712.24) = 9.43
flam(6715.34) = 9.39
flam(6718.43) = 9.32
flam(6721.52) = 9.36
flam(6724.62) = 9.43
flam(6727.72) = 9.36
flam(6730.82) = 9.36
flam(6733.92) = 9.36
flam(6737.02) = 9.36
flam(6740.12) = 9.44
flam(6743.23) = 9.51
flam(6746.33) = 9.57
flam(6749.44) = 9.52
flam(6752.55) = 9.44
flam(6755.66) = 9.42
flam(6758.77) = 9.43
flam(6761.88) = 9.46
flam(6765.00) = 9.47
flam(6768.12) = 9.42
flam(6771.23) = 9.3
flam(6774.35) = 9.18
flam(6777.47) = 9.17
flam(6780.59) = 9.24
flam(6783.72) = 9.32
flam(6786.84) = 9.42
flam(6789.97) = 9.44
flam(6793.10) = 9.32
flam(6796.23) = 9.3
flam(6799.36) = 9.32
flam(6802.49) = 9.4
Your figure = 5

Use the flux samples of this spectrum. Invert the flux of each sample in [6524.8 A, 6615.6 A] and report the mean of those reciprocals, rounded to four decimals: 0.1060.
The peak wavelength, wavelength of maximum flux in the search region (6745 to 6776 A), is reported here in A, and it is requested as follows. 6746.33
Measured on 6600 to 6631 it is 6604.92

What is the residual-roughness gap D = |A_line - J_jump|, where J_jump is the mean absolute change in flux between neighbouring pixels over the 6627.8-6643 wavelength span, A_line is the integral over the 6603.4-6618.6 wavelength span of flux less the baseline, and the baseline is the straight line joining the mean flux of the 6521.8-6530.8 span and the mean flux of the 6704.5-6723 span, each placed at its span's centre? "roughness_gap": 2.5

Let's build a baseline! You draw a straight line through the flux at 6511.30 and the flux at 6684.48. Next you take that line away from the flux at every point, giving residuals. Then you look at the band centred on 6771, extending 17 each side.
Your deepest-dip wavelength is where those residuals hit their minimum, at 6777.47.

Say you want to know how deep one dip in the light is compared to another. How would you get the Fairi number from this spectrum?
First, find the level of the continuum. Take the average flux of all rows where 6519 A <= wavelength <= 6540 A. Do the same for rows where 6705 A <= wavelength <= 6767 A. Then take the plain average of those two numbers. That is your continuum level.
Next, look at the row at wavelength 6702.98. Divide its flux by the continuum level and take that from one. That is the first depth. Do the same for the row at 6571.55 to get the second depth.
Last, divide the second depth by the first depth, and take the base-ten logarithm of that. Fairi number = 1.1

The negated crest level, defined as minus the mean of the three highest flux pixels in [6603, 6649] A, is -9.8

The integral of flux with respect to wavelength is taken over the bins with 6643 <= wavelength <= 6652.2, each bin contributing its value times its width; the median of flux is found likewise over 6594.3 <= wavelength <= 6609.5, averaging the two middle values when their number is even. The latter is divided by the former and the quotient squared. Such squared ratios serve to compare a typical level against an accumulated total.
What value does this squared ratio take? 0.012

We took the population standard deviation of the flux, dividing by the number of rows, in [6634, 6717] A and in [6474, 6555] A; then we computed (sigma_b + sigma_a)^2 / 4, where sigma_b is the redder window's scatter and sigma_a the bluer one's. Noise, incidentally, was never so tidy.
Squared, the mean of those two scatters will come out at 0.012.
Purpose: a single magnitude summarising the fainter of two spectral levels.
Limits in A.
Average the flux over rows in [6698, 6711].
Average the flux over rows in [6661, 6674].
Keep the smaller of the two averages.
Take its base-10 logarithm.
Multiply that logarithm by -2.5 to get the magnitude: -2.45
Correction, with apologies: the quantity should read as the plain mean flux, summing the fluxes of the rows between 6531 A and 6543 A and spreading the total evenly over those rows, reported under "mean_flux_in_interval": 9.8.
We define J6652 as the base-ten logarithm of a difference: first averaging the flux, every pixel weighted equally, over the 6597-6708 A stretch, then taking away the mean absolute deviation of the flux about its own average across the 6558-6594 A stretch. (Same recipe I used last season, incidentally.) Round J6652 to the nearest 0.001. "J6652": 0.957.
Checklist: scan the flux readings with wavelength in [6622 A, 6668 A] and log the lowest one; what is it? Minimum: 9.58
